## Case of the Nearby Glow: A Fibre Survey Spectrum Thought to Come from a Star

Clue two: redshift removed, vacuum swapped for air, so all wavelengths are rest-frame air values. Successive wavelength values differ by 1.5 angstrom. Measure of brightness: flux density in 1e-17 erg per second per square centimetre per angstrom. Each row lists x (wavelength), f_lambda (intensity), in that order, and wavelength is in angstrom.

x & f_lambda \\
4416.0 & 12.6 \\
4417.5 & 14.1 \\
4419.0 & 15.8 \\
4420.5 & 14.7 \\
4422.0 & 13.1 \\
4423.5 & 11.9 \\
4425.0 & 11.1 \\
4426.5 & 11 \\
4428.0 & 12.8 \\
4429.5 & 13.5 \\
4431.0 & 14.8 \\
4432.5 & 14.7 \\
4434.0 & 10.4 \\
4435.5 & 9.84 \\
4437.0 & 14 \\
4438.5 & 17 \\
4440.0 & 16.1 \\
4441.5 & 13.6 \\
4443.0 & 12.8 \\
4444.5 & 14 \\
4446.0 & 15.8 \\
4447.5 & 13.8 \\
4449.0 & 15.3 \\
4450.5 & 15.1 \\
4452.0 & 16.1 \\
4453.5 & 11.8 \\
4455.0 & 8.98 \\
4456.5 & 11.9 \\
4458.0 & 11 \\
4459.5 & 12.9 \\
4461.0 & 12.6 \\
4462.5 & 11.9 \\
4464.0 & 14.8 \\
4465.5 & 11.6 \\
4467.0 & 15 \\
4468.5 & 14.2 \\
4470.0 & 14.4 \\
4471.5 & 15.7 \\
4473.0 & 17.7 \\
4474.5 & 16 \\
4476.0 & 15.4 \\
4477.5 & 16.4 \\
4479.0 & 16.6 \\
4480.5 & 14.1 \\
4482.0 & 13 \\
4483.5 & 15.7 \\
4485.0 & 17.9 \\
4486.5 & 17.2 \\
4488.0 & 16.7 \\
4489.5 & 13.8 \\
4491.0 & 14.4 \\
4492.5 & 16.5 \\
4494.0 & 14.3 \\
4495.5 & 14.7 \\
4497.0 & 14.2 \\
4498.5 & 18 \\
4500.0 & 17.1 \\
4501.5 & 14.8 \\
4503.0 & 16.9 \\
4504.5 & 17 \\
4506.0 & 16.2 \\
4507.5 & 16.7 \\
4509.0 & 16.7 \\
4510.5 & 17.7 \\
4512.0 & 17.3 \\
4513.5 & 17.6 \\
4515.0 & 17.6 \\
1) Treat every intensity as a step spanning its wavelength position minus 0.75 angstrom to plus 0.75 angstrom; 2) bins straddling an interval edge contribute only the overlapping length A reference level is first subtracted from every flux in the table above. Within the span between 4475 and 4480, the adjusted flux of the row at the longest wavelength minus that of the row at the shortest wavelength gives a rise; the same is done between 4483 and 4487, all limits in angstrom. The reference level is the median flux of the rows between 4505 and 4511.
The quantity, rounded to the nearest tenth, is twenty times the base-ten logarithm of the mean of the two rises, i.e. 2.6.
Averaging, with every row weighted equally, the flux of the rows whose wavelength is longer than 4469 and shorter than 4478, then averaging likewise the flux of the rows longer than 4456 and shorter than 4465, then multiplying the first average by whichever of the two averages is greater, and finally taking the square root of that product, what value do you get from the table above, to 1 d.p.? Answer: 15.9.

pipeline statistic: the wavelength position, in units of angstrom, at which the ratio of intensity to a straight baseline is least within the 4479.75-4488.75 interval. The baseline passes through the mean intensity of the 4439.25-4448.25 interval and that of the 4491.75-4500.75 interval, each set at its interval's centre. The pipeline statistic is 4482.0 angstrom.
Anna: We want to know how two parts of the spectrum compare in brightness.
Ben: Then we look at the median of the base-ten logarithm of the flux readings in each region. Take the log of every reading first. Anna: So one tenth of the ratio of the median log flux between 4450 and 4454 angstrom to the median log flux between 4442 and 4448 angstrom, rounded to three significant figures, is 0.103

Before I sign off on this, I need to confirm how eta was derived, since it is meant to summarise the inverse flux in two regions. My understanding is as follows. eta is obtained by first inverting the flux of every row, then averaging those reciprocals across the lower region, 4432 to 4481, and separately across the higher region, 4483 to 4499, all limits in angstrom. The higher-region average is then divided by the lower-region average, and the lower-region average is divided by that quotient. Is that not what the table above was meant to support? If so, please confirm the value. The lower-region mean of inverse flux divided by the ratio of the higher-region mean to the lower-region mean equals 0.084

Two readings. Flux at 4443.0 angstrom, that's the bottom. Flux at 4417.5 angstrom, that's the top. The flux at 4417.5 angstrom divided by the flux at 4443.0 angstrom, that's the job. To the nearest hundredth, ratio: 1.10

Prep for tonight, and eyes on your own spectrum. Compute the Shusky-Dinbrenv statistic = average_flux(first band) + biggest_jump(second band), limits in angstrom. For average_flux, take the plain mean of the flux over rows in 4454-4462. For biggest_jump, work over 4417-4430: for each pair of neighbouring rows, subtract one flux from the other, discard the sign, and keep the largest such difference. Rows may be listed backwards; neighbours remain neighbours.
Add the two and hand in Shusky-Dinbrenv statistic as 13.3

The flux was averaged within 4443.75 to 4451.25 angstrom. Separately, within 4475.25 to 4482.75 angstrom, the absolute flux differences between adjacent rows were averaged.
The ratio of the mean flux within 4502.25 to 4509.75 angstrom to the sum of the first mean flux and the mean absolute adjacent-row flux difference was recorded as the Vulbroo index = 1.044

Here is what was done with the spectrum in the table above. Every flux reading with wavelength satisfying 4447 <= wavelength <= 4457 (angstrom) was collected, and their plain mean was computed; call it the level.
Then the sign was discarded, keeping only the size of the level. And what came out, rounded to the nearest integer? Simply 13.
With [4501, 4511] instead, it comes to 17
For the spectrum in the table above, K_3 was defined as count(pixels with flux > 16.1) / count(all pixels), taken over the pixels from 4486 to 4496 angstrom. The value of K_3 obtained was 0.43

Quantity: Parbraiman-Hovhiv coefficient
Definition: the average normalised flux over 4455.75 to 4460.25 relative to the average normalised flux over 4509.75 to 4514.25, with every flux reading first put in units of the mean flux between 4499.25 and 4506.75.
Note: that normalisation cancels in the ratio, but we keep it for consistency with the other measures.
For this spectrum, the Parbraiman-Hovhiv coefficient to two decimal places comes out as 0.68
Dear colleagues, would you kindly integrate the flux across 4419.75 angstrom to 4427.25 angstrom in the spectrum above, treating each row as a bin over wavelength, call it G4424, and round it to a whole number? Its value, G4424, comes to 93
